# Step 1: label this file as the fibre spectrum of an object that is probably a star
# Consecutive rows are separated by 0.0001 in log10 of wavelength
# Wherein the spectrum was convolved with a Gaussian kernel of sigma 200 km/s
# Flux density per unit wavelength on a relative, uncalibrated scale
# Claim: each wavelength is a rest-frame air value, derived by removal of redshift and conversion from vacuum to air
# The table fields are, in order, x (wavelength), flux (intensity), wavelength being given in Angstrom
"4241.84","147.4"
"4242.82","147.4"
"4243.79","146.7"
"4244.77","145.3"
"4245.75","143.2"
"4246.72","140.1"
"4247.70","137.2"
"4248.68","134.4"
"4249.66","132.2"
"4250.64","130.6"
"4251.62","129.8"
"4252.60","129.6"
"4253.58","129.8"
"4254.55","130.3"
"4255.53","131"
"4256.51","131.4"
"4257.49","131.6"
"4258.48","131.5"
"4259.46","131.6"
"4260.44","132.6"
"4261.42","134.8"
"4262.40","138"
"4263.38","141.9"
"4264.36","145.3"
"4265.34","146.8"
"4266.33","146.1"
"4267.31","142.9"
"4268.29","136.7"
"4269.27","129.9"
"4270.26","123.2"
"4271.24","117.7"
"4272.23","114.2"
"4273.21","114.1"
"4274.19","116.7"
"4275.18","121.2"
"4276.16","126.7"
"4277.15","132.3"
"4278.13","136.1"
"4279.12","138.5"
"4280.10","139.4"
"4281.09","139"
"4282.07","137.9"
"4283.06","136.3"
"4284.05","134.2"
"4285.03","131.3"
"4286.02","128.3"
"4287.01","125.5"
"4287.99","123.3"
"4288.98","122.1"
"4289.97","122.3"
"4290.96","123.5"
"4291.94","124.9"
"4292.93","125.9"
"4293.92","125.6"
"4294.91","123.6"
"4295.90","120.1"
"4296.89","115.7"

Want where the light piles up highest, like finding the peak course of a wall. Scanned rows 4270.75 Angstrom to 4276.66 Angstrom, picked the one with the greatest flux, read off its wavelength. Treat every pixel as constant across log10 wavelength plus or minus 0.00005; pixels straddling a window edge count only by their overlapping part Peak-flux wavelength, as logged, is 4276.16 Angstrom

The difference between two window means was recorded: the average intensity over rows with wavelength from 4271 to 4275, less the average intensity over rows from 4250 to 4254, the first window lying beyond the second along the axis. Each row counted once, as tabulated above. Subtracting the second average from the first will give -14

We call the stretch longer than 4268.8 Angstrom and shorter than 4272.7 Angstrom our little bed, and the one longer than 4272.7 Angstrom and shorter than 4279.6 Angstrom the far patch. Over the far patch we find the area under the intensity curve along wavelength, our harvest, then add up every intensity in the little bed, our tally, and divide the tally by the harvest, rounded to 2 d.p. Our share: 0.56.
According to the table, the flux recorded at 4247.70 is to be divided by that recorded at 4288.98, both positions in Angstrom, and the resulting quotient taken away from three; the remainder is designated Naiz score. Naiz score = 1.88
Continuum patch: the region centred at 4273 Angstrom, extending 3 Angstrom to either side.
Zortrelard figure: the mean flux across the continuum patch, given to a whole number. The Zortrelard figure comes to 118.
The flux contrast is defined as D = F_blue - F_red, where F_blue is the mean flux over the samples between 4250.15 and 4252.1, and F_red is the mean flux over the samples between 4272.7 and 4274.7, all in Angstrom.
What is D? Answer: 15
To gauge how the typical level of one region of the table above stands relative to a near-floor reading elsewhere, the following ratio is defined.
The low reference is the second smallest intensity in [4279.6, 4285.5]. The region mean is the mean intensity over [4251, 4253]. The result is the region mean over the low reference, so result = 0.97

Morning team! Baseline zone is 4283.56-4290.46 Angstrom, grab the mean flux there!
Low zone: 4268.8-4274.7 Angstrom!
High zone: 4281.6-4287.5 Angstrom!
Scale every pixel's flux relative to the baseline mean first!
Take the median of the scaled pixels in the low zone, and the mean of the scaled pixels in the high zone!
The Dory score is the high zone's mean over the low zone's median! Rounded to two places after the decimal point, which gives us 1.13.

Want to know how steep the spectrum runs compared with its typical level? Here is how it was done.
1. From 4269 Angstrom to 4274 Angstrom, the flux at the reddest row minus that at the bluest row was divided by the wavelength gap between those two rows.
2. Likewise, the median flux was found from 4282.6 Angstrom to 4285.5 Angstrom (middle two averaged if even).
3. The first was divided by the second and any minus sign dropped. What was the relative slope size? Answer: 0.030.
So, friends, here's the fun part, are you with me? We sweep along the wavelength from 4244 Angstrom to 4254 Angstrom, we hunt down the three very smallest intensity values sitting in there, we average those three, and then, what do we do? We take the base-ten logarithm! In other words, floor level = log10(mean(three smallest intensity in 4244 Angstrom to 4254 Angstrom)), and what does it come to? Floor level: 2.11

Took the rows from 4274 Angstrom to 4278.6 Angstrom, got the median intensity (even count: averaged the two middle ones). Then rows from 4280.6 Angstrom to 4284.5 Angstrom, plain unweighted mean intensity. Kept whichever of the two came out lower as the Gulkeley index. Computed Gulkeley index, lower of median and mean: 127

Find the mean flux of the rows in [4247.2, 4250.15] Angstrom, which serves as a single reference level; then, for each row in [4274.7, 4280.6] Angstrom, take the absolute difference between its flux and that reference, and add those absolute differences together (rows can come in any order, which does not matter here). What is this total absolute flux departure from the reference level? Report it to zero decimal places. 34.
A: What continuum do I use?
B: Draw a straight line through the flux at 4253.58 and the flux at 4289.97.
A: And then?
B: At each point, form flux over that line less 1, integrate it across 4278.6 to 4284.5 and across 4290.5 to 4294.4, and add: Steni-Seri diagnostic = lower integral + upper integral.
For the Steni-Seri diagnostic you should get 0.75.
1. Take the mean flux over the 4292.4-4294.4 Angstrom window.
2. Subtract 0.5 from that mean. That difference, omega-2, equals 125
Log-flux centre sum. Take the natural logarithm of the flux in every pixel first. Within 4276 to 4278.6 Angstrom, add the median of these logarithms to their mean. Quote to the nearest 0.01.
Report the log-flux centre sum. 9.77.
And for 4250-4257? 9.74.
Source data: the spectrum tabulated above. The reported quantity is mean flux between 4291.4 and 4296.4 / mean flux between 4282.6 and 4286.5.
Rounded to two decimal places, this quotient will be 0.94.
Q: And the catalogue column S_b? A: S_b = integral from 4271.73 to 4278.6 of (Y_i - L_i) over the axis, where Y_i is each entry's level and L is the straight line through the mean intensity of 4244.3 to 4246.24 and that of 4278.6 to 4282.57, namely -114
